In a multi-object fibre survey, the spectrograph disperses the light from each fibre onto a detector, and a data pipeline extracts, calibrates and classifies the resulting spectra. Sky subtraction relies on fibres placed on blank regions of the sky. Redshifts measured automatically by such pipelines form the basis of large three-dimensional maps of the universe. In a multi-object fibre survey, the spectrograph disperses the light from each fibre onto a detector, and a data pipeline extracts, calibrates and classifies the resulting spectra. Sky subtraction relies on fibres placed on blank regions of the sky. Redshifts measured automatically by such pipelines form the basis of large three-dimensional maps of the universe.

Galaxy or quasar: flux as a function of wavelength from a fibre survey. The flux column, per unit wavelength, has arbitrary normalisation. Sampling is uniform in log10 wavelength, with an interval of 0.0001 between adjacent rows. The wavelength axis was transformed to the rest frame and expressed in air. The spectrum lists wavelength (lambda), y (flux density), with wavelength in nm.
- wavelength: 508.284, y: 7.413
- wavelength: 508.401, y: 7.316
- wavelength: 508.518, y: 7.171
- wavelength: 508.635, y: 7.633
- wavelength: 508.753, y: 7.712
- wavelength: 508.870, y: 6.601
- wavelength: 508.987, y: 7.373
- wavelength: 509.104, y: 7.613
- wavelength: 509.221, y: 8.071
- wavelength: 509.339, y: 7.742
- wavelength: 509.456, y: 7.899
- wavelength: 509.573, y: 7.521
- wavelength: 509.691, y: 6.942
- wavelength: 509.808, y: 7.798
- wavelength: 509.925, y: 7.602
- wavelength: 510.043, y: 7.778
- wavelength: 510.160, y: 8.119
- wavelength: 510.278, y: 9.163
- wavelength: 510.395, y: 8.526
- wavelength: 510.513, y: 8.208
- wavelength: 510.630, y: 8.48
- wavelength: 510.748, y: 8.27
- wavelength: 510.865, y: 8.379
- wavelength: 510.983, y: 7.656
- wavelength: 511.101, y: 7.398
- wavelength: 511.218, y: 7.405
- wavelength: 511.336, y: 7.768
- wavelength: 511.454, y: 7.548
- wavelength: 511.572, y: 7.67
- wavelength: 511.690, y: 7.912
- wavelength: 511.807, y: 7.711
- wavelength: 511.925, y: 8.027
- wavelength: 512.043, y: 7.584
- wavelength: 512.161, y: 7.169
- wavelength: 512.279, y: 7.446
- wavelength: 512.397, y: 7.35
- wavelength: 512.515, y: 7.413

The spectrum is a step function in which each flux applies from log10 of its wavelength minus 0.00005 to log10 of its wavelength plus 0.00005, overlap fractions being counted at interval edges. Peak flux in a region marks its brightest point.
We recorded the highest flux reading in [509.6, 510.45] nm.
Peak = 9.163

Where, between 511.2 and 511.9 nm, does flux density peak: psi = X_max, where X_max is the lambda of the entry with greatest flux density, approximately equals 511.690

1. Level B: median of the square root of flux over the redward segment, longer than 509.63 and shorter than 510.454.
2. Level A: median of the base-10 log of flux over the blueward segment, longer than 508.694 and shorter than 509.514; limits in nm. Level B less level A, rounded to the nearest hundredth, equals 1.91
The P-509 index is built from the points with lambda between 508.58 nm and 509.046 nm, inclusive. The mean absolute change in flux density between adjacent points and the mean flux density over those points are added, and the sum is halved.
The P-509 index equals 3.99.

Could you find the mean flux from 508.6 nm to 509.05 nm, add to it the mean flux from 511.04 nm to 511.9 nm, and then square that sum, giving 224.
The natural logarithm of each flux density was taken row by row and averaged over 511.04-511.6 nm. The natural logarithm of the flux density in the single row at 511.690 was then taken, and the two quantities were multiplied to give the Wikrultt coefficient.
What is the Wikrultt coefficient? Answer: 4.18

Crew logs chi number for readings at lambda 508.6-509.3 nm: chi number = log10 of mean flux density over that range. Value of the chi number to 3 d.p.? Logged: 0.875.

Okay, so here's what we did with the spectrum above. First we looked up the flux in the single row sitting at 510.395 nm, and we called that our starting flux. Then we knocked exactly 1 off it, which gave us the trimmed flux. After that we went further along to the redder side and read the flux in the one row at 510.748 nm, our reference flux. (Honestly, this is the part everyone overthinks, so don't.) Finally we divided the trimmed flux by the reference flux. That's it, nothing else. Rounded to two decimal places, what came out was 0.91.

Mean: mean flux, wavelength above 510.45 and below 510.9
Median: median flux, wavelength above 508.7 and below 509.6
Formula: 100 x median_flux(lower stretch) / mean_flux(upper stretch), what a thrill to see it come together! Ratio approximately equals 92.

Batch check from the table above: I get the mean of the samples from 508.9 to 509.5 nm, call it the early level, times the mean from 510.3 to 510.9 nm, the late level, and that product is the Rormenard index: 64.8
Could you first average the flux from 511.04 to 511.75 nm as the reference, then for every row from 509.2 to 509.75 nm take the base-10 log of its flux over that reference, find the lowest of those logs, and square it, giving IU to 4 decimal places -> 0.0016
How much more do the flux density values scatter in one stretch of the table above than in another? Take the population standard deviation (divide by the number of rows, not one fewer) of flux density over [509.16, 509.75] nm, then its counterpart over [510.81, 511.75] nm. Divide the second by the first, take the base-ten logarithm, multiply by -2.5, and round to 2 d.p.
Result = 0.29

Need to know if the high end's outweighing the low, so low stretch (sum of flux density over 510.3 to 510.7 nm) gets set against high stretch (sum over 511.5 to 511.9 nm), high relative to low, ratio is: 0.92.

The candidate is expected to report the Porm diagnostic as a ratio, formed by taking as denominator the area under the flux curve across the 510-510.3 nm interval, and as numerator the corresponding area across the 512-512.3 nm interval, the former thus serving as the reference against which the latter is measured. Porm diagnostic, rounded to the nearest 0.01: 0.89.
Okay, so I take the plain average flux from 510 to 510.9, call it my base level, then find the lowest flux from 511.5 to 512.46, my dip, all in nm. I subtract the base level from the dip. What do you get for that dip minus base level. -1.2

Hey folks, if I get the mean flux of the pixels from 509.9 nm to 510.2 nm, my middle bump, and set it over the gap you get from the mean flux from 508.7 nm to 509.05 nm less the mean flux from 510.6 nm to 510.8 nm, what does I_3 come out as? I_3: -7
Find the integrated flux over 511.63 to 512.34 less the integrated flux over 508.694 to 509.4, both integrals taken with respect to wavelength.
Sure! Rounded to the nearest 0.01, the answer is 0.12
